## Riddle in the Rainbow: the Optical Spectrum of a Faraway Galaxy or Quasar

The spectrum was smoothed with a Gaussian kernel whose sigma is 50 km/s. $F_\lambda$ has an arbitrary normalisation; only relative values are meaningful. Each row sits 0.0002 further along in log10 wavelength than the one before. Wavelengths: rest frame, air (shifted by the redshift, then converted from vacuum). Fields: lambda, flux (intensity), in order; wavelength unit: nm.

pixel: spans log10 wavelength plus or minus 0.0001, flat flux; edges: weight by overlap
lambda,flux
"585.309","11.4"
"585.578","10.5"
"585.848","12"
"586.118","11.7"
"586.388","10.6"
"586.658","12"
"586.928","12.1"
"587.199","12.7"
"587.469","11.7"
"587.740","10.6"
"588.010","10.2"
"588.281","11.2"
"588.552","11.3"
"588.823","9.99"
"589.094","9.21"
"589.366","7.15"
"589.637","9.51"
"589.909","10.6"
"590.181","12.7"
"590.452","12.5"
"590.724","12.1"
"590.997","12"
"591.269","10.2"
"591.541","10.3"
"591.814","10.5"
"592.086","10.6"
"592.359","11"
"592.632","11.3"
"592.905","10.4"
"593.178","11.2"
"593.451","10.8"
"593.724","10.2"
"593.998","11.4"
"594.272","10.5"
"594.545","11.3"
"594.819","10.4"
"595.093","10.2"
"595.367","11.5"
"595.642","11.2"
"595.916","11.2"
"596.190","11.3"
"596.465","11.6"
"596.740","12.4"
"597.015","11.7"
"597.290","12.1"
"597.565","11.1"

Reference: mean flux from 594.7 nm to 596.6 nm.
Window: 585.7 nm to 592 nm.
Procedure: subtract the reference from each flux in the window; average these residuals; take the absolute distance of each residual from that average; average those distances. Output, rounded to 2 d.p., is 1.05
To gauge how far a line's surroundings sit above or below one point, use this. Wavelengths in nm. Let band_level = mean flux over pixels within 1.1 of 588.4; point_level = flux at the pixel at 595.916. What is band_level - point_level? -1.0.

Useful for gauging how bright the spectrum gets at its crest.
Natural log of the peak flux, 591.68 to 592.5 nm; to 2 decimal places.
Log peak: 2.40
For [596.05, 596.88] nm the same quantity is 2.52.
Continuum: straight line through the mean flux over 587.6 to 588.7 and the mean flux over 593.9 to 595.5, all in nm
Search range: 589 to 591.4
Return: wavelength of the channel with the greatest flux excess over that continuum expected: 590.181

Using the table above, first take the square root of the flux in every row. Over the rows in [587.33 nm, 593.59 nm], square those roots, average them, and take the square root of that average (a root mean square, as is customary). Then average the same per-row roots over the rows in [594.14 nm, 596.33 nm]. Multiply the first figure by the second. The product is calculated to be 10.8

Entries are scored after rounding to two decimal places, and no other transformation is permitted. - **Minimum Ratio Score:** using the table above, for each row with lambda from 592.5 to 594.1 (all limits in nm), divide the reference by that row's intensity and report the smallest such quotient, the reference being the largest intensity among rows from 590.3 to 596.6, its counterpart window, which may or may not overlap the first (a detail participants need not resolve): 1.10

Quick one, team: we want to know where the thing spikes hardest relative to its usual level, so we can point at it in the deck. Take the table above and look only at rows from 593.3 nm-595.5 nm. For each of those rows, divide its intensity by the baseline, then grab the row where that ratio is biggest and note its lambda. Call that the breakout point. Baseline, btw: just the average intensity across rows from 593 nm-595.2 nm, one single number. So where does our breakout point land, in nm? 595.367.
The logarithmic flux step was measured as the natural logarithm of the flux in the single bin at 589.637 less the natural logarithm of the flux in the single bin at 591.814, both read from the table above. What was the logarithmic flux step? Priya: -0.10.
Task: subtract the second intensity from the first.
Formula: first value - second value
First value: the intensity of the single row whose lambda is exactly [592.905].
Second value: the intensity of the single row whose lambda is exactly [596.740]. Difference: -2.0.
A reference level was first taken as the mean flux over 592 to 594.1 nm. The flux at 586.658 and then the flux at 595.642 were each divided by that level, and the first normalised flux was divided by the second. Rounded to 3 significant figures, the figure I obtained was 1.07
